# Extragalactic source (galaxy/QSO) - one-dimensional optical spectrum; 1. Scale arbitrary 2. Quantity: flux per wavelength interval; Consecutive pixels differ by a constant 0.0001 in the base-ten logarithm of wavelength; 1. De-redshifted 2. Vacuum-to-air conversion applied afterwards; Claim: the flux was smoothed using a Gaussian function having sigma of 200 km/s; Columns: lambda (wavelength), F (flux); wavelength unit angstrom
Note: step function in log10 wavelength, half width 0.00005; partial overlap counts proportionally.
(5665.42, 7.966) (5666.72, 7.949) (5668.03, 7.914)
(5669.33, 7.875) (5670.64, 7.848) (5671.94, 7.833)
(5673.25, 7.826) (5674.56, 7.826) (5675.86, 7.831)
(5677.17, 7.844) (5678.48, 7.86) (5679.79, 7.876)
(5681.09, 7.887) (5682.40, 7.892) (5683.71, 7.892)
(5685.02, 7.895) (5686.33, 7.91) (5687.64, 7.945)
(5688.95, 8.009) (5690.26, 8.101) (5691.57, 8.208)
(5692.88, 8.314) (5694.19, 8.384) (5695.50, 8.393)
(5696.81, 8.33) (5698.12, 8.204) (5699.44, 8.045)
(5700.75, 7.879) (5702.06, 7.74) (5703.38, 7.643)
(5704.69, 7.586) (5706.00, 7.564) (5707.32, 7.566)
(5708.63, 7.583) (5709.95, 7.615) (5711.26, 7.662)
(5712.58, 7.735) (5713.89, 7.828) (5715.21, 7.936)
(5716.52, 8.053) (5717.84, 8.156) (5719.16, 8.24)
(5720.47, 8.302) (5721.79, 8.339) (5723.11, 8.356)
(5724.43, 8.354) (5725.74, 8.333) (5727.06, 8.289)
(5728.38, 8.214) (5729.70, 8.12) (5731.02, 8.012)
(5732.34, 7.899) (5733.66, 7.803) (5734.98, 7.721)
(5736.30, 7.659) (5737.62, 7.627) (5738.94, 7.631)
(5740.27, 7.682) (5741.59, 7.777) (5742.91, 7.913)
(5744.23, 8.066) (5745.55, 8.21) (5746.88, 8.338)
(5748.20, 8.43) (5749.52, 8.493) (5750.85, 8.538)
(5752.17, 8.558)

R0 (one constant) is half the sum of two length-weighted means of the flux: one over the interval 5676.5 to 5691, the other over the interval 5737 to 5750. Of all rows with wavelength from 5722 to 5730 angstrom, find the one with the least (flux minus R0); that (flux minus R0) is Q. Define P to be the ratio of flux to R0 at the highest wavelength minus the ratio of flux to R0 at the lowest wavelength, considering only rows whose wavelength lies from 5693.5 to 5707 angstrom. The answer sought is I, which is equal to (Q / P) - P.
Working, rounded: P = -0.10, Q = 0.15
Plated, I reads -1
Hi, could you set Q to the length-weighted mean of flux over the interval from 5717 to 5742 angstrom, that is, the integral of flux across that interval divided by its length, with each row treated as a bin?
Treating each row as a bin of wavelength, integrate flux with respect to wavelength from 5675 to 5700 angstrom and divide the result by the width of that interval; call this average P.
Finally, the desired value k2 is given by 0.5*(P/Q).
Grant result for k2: 0.501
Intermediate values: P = 8.04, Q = 8.03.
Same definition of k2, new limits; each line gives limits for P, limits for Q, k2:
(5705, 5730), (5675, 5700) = 0.498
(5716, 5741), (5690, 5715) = 0.508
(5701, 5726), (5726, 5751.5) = 0.493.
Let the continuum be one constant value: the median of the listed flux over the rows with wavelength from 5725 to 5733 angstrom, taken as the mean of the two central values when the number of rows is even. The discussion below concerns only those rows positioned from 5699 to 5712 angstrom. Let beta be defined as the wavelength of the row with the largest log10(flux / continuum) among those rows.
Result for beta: 5699.44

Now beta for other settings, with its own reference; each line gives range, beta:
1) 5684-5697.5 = 5695.50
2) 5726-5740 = 5727.06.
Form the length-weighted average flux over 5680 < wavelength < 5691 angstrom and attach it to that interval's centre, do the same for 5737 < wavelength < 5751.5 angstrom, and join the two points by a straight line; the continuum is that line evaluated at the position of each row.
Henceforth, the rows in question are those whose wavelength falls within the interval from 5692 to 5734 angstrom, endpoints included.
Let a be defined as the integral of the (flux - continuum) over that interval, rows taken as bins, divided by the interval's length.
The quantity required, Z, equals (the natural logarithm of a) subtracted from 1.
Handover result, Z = 5.0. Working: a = 0.02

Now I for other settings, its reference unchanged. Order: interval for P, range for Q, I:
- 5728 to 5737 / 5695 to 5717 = 6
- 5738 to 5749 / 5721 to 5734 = -2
